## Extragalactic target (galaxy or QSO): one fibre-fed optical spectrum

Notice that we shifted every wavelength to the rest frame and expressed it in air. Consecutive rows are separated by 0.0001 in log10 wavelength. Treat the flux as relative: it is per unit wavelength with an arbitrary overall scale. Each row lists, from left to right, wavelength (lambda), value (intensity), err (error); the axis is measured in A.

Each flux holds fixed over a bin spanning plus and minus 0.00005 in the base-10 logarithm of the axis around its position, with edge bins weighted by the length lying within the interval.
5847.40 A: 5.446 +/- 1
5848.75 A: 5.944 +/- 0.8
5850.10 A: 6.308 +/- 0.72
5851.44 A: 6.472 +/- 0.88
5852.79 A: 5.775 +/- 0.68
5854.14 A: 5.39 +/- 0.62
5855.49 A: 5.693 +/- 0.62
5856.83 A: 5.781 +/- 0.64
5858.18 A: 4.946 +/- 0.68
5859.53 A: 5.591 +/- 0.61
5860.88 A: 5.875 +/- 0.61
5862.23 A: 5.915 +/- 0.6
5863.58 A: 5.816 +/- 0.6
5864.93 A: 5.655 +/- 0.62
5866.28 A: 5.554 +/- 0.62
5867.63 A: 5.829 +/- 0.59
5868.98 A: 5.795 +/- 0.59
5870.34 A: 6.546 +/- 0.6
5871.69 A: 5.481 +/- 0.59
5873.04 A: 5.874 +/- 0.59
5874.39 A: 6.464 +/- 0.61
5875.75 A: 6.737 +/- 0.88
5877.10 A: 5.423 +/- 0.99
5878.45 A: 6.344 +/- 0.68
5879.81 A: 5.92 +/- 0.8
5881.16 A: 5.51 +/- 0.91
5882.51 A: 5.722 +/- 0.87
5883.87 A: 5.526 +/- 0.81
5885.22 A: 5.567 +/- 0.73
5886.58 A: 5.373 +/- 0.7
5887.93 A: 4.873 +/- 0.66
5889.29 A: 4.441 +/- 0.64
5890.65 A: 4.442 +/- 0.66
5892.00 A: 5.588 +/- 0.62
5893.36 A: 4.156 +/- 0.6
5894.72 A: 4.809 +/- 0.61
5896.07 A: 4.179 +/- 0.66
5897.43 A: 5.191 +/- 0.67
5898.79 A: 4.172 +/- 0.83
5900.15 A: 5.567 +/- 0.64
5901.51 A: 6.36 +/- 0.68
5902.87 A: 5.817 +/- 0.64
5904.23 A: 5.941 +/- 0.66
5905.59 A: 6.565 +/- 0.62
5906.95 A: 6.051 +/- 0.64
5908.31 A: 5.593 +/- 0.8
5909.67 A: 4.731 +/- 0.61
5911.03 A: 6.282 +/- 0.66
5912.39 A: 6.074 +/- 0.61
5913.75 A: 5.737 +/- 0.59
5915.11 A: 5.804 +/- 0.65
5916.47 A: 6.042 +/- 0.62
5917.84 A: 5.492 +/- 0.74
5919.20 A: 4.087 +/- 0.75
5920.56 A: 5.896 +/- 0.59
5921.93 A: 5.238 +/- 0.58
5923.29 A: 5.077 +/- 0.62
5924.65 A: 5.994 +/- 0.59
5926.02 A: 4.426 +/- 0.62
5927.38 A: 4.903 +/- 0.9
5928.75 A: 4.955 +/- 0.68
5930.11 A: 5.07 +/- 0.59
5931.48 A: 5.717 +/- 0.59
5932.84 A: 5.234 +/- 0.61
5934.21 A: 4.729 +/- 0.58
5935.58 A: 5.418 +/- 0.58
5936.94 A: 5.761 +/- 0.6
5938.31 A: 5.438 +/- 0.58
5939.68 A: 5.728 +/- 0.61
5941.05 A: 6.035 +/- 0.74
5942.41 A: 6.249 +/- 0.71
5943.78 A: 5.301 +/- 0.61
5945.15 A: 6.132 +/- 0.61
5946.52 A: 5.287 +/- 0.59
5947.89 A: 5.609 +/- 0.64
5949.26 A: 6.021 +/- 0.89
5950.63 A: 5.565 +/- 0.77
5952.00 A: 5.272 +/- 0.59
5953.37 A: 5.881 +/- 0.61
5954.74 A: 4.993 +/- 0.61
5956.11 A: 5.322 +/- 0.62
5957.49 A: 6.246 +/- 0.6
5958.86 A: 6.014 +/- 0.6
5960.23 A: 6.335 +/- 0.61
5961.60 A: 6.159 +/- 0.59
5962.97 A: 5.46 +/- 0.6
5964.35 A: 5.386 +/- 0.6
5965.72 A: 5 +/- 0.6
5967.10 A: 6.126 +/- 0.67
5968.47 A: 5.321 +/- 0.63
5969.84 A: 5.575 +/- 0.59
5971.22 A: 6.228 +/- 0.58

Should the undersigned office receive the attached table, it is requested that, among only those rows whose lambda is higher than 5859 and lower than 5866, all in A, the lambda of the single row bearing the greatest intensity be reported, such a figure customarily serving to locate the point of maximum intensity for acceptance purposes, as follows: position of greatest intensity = 5862.23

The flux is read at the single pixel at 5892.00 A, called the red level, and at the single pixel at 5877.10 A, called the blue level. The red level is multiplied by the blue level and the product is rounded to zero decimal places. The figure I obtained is 30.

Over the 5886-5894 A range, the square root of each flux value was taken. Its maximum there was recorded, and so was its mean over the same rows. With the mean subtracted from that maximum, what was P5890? 0.17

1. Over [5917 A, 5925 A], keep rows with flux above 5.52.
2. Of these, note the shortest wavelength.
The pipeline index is 5920.56 A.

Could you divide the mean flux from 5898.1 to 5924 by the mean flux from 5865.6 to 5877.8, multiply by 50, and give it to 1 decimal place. 47.0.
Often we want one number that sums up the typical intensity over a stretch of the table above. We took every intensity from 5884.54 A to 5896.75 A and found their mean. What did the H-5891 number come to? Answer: 4.8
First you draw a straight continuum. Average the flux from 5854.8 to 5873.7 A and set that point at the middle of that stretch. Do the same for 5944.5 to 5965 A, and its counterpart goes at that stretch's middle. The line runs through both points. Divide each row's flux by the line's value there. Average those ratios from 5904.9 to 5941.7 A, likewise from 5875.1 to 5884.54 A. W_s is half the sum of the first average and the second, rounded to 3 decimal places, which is 0.992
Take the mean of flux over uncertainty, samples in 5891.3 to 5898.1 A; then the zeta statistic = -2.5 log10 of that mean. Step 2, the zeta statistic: -2.20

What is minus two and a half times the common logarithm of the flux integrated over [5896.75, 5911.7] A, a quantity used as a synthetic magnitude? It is -4.82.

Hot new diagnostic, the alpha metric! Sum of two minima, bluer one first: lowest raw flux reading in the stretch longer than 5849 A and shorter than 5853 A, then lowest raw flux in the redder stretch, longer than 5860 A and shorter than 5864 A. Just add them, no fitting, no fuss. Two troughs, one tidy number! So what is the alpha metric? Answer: 11.6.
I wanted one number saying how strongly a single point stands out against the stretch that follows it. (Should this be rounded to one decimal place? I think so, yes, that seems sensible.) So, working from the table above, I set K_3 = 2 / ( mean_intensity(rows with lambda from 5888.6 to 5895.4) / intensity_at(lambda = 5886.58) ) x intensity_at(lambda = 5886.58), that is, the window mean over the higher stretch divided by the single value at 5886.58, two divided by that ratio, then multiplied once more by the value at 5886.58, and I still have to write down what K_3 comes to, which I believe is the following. 12.3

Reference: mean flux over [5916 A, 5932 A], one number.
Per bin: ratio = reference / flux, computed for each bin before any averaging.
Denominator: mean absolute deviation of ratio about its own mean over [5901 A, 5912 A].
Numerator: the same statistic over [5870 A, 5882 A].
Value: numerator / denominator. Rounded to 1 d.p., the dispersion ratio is 0.9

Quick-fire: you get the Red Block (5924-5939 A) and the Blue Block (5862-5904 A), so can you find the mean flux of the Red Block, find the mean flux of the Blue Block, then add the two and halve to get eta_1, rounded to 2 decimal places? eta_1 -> 5.37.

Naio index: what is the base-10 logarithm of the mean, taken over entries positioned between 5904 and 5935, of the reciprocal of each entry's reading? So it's -0.731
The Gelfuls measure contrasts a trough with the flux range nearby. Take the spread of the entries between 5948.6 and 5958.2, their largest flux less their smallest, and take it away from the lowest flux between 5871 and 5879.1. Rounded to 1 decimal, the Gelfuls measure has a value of 4.2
